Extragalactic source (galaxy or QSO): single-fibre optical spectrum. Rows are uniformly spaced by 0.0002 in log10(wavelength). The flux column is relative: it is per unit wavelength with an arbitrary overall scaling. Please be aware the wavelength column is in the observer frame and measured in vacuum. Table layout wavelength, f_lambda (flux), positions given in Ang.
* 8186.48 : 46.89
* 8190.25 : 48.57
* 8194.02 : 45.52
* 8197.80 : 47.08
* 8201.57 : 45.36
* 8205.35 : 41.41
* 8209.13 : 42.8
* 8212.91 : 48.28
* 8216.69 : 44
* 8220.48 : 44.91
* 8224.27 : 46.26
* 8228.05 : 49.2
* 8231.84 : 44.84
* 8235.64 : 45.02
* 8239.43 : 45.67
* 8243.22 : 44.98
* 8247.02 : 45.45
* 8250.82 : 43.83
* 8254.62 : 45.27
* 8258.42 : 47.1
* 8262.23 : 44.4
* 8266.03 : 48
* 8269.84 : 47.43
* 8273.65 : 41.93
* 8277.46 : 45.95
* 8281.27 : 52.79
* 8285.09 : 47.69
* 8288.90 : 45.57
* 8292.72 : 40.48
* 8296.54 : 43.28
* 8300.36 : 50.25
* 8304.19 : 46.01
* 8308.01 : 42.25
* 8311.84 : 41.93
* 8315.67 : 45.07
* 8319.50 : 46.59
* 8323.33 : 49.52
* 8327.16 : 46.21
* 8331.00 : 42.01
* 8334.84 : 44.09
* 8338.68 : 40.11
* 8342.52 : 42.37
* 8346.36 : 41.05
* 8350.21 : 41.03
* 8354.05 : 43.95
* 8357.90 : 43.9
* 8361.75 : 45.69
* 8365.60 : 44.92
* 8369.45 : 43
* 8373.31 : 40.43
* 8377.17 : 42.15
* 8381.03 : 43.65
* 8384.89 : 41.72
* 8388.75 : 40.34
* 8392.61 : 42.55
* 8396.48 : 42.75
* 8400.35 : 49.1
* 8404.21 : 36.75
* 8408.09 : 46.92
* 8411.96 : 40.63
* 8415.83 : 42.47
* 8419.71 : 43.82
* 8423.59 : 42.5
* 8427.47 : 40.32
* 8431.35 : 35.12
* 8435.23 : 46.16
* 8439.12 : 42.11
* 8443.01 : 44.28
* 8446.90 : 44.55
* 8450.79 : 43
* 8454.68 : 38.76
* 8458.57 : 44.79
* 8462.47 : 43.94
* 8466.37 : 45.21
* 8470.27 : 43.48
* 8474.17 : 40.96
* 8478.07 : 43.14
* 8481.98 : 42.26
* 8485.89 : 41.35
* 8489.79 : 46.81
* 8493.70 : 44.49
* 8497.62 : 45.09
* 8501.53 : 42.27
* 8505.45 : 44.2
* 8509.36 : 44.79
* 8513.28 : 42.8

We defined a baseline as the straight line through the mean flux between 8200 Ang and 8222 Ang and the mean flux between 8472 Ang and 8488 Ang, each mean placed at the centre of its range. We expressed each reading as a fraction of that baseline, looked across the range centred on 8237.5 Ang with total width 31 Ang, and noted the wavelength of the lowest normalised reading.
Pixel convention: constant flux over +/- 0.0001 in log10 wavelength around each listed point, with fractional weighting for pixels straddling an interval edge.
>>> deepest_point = 8250.82 Ang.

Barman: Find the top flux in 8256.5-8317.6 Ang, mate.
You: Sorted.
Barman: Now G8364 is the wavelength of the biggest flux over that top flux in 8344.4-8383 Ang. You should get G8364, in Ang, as 8361.75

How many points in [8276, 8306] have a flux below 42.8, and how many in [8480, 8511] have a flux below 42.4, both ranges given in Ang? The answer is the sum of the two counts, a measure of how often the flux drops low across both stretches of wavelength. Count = 4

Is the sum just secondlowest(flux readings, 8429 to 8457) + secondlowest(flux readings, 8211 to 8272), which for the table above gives 82.8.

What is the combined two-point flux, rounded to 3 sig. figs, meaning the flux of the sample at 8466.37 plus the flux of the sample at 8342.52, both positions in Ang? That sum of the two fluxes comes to 87.6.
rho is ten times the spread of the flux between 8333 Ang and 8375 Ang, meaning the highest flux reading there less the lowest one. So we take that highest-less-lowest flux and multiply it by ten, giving 56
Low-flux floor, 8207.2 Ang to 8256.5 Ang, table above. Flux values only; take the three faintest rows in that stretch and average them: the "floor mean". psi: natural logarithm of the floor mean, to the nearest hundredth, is 3.77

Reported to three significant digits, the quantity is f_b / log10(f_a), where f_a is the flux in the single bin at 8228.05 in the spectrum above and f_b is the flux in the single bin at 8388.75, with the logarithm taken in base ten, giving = 23.8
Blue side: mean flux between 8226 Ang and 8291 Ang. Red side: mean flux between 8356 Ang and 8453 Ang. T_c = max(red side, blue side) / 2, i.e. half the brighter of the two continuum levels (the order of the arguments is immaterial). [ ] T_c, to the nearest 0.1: 23.1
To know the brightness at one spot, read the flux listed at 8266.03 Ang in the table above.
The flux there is 48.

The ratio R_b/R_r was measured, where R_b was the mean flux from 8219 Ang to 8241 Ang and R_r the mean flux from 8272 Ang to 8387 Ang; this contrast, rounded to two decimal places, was 1.04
